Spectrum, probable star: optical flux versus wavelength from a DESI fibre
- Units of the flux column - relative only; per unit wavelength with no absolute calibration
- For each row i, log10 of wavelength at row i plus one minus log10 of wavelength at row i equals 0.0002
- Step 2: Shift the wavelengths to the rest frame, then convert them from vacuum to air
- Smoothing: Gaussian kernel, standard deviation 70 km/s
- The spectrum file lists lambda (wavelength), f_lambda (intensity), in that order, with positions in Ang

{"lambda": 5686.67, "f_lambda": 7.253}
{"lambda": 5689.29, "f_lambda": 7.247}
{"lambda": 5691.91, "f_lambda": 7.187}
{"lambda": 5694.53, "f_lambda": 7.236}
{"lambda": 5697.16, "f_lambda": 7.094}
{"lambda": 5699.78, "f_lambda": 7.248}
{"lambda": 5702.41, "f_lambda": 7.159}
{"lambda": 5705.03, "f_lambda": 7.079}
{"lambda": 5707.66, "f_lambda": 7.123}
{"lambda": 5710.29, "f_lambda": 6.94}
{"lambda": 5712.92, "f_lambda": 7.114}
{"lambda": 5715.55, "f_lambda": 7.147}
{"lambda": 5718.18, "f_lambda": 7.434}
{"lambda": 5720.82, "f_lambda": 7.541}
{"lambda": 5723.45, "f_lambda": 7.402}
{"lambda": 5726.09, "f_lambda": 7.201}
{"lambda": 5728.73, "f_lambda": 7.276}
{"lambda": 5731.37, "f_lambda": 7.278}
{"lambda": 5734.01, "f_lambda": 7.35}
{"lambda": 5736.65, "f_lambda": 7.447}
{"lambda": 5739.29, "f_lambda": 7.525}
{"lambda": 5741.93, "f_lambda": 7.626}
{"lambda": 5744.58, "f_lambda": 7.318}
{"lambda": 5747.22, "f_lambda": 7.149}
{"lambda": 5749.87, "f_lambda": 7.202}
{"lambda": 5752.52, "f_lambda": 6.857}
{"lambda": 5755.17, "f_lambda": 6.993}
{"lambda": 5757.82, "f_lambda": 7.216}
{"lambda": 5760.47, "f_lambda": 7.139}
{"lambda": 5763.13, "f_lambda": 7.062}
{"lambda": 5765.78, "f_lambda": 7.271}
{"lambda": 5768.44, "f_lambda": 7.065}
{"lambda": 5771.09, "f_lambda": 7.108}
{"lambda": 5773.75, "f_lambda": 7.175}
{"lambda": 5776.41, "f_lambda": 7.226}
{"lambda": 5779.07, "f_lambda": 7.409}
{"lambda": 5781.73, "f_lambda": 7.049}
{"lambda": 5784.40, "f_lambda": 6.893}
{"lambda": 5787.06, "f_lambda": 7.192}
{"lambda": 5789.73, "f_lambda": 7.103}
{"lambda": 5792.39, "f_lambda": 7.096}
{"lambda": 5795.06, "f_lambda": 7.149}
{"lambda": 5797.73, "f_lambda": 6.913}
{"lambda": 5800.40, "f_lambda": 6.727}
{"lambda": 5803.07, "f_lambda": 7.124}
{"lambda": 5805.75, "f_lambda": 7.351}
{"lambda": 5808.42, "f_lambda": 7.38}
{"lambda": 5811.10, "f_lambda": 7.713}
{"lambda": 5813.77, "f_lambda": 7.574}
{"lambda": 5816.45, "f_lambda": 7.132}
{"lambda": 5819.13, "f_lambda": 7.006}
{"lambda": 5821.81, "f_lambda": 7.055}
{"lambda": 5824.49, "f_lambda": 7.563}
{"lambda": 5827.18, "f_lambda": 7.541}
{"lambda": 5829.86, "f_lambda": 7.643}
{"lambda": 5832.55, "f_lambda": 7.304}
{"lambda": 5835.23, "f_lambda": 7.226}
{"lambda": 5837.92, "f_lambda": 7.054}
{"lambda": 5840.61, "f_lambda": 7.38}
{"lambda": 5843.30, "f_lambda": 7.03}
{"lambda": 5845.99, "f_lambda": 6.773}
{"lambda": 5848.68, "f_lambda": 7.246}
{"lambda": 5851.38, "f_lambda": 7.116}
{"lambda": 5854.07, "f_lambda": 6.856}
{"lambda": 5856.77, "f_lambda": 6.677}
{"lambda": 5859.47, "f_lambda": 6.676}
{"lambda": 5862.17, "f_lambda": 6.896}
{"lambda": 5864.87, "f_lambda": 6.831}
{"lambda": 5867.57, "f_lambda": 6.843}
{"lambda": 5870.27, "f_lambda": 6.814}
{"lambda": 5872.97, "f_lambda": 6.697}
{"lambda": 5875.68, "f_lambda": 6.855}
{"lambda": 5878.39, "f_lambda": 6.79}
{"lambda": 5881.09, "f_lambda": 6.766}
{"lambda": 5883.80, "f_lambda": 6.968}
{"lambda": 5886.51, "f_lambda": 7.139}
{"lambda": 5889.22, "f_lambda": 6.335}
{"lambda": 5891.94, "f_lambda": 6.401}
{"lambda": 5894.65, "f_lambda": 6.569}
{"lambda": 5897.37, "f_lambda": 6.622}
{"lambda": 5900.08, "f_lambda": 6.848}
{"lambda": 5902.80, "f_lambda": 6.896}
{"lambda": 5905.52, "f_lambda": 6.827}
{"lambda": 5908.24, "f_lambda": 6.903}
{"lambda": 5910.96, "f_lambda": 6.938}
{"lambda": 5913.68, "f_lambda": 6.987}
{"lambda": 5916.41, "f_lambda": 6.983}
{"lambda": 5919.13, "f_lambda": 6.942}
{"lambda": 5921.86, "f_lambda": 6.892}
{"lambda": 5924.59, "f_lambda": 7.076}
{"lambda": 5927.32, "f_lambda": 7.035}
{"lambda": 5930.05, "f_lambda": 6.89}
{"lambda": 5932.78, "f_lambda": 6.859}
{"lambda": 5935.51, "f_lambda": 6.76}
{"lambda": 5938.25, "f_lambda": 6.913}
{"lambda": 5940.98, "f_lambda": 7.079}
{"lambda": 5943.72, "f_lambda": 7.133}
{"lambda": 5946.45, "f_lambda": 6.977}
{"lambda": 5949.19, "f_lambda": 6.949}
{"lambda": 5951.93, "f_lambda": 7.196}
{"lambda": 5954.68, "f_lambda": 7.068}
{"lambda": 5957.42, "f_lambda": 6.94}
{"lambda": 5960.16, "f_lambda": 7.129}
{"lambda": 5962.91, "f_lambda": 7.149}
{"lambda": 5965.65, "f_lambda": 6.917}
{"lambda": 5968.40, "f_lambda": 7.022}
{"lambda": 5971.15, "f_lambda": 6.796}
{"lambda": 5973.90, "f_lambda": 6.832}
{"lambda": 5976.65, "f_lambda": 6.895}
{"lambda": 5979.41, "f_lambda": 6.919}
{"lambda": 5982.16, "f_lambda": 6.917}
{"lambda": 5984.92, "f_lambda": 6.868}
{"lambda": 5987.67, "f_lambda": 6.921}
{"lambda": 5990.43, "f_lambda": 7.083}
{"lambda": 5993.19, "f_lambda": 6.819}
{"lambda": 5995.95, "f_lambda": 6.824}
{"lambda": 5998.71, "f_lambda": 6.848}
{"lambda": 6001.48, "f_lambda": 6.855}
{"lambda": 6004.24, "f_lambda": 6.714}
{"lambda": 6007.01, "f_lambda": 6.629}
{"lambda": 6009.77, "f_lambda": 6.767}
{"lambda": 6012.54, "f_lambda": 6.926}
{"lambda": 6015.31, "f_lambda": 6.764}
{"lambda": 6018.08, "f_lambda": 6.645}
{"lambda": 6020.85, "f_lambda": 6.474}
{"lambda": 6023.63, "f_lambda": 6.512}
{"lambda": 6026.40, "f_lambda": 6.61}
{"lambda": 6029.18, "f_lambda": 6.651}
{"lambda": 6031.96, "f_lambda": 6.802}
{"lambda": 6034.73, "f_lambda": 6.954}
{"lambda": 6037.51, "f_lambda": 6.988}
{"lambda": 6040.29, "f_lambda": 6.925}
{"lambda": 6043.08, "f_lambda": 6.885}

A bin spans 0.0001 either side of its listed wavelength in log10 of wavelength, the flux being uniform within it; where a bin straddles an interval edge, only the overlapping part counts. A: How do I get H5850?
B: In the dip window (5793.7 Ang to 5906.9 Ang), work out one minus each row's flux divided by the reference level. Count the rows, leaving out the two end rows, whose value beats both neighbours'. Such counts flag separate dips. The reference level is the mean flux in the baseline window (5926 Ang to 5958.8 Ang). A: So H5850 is 10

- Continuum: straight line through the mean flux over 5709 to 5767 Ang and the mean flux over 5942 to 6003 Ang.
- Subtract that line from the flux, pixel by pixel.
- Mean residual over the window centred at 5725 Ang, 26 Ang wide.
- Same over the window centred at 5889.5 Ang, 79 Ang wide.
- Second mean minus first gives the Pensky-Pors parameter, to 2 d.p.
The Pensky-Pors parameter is -0.28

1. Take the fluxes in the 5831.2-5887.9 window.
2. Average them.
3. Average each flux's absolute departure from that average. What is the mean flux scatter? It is 0.18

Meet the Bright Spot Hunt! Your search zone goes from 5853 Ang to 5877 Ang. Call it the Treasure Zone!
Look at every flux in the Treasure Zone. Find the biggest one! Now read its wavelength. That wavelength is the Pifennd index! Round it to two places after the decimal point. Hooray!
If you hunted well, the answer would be 5862.17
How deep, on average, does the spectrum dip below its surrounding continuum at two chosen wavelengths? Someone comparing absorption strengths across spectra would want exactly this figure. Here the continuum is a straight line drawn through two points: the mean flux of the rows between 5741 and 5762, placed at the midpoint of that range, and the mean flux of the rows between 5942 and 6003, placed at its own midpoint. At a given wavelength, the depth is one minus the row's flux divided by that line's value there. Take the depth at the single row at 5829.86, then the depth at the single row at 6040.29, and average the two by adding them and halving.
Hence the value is -0.041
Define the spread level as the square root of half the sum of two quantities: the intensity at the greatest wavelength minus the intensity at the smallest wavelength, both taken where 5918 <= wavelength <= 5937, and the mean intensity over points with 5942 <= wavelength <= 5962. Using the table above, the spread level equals 1.85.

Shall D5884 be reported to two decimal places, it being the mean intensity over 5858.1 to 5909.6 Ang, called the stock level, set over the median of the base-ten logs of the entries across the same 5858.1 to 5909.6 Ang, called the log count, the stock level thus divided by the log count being 8.12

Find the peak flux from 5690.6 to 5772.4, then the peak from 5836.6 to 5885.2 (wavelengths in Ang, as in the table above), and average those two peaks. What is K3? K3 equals 7.5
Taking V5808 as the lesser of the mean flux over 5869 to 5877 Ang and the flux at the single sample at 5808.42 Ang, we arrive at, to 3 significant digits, 6.79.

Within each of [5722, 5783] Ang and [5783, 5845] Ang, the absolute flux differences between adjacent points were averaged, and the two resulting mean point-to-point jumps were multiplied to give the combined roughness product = 0.029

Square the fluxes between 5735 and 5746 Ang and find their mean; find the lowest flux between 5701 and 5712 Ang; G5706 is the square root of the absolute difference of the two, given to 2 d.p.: 7.00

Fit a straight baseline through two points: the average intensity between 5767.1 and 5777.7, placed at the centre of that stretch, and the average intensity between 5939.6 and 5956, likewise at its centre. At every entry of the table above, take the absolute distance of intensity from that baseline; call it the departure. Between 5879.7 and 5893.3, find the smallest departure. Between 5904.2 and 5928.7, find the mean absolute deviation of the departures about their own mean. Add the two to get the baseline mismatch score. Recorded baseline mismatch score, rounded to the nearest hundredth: 0.11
